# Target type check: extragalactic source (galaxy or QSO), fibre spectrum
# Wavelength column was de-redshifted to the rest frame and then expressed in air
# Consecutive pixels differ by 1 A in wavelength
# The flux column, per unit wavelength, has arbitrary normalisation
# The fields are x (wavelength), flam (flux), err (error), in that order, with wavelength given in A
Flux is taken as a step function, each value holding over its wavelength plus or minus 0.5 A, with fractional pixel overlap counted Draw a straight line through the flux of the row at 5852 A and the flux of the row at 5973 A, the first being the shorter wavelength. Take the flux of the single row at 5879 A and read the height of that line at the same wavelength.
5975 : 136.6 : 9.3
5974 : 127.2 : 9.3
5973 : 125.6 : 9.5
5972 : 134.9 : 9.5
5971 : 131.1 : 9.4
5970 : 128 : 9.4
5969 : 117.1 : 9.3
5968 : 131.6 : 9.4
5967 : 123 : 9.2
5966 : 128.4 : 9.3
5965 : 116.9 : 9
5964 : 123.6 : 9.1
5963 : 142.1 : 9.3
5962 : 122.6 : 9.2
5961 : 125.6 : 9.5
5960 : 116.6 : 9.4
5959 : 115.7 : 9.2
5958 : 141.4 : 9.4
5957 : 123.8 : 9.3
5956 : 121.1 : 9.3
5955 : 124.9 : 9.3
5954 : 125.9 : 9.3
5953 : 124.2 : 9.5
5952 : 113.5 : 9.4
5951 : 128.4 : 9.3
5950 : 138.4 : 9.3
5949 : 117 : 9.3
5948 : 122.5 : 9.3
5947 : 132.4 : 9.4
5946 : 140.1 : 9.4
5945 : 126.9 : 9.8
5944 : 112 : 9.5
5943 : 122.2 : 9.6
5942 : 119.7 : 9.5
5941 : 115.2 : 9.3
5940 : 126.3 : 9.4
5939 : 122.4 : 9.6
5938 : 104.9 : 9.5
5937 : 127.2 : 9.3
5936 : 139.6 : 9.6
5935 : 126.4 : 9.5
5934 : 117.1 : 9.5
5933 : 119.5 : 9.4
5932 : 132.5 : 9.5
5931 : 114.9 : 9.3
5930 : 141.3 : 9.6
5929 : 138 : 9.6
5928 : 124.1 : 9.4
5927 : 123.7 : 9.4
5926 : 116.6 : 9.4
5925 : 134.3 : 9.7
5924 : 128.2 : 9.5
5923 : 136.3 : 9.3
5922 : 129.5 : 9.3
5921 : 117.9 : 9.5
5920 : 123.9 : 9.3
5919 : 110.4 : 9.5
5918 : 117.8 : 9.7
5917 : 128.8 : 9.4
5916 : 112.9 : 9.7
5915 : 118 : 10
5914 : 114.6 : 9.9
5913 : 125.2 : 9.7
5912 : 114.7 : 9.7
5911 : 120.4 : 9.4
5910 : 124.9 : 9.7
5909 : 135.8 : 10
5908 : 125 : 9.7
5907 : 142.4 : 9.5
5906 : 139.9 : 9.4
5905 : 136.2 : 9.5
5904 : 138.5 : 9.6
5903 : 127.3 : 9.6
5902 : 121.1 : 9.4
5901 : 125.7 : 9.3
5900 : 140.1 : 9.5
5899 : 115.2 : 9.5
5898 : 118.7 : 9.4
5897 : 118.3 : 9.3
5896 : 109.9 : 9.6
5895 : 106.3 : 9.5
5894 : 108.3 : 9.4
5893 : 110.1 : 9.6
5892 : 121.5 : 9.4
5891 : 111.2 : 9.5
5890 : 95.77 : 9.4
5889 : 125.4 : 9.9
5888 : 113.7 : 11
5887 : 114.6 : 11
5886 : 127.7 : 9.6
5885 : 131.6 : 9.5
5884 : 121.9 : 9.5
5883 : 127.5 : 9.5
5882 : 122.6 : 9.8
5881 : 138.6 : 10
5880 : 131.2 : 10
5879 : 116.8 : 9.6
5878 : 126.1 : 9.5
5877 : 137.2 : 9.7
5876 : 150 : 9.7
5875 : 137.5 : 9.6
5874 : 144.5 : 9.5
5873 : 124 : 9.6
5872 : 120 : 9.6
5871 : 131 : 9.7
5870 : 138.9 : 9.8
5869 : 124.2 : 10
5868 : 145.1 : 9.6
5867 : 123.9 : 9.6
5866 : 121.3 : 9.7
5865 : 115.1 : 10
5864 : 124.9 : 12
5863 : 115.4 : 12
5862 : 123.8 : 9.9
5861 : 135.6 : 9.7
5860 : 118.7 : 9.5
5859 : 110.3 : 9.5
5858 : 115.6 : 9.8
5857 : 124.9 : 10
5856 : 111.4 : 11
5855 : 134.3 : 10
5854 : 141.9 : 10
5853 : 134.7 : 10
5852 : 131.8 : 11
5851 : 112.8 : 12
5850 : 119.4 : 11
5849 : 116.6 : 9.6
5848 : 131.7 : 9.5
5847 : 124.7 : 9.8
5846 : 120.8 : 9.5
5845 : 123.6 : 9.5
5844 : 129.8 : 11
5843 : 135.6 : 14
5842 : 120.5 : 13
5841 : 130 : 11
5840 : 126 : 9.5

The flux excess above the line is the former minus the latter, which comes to -13.6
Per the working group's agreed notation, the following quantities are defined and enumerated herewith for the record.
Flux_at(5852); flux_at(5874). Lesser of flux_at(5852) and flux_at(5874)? 132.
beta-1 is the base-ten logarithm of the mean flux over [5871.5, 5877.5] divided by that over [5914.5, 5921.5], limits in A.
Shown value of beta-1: 0.06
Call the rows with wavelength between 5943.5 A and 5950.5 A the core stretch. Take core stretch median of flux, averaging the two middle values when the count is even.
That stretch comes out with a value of 127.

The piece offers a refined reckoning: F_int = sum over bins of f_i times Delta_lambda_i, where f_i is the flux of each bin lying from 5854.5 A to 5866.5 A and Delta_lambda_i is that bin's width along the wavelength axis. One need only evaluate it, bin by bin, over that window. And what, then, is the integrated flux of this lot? 1451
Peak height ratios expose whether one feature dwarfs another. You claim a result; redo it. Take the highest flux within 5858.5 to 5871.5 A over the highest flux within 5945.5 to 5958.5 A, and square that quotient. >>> 1.05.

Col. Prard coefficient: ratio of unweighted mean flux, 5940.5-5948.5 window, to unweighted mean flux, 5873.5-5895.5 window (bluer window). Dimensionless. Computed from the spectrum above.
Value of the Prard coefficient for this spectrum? 1.00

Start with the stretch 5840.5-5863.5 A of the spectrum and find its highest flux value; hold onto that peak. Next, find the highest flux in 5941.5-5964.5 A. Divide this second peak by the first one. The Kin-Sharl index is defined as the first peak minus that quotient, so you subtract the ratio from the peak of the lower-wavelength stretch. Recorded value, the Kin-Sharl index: 141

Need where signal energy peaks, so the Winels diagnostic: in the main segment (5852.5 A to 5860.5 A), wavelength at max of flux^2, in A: 5854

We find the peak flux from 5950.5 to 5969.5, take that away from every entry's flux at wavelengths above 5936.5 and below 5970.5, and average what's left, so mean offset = -18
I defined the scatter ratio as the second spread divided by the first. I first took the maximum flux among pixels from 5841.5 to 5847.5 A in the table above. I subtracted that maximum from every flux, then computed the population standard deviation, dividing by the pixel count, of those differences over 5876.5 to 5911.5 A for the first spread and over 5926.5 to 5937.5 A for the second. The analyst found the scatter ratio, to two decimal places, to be 0.79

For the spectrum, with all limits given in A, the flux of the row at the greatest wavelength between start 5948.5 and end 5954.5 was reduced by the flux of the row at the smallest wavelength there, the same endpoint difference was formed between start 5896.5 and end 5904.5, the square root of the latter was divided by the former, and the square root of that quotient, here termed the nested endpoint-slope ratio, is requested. 0.71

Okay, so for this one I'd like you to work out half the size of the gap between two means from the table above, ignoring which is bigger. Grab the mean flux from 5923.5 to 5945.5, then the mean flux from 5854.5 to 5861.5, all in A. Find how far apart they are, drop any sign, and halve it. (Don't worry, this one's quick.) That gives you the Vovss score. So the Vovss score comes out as 1.3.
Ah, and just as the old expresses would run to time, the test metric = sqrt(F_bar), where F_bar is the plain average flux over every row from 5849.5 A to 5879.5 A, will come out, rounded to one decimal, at 11.3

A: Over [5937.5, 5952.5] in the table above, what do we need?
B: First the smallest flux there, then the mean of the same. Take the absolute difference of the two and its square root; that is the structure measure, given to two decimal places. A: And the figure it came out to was 4.23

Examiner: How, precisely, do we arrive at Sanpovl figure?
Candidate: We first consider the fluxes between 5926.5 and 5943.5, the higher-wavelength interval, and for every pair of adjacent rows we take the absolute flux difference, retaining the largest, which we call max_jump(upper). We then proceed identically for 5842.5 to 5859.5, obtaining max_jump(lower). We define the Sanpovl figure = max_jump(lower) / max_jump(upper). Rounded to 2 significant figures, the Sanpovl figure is 0.87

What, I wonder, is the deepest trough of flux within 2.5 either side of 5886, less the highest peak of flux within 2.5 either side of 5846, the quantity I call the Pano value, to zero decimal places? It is -18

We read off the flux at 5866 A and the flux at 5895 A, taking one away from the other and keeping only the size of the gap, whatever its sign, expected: 15.0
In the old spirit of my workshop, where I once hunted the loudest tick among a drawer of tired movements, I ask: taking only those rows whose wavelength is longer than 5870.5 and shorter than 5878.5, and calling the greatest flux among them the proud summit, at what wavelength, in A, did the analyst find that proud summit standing 5876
